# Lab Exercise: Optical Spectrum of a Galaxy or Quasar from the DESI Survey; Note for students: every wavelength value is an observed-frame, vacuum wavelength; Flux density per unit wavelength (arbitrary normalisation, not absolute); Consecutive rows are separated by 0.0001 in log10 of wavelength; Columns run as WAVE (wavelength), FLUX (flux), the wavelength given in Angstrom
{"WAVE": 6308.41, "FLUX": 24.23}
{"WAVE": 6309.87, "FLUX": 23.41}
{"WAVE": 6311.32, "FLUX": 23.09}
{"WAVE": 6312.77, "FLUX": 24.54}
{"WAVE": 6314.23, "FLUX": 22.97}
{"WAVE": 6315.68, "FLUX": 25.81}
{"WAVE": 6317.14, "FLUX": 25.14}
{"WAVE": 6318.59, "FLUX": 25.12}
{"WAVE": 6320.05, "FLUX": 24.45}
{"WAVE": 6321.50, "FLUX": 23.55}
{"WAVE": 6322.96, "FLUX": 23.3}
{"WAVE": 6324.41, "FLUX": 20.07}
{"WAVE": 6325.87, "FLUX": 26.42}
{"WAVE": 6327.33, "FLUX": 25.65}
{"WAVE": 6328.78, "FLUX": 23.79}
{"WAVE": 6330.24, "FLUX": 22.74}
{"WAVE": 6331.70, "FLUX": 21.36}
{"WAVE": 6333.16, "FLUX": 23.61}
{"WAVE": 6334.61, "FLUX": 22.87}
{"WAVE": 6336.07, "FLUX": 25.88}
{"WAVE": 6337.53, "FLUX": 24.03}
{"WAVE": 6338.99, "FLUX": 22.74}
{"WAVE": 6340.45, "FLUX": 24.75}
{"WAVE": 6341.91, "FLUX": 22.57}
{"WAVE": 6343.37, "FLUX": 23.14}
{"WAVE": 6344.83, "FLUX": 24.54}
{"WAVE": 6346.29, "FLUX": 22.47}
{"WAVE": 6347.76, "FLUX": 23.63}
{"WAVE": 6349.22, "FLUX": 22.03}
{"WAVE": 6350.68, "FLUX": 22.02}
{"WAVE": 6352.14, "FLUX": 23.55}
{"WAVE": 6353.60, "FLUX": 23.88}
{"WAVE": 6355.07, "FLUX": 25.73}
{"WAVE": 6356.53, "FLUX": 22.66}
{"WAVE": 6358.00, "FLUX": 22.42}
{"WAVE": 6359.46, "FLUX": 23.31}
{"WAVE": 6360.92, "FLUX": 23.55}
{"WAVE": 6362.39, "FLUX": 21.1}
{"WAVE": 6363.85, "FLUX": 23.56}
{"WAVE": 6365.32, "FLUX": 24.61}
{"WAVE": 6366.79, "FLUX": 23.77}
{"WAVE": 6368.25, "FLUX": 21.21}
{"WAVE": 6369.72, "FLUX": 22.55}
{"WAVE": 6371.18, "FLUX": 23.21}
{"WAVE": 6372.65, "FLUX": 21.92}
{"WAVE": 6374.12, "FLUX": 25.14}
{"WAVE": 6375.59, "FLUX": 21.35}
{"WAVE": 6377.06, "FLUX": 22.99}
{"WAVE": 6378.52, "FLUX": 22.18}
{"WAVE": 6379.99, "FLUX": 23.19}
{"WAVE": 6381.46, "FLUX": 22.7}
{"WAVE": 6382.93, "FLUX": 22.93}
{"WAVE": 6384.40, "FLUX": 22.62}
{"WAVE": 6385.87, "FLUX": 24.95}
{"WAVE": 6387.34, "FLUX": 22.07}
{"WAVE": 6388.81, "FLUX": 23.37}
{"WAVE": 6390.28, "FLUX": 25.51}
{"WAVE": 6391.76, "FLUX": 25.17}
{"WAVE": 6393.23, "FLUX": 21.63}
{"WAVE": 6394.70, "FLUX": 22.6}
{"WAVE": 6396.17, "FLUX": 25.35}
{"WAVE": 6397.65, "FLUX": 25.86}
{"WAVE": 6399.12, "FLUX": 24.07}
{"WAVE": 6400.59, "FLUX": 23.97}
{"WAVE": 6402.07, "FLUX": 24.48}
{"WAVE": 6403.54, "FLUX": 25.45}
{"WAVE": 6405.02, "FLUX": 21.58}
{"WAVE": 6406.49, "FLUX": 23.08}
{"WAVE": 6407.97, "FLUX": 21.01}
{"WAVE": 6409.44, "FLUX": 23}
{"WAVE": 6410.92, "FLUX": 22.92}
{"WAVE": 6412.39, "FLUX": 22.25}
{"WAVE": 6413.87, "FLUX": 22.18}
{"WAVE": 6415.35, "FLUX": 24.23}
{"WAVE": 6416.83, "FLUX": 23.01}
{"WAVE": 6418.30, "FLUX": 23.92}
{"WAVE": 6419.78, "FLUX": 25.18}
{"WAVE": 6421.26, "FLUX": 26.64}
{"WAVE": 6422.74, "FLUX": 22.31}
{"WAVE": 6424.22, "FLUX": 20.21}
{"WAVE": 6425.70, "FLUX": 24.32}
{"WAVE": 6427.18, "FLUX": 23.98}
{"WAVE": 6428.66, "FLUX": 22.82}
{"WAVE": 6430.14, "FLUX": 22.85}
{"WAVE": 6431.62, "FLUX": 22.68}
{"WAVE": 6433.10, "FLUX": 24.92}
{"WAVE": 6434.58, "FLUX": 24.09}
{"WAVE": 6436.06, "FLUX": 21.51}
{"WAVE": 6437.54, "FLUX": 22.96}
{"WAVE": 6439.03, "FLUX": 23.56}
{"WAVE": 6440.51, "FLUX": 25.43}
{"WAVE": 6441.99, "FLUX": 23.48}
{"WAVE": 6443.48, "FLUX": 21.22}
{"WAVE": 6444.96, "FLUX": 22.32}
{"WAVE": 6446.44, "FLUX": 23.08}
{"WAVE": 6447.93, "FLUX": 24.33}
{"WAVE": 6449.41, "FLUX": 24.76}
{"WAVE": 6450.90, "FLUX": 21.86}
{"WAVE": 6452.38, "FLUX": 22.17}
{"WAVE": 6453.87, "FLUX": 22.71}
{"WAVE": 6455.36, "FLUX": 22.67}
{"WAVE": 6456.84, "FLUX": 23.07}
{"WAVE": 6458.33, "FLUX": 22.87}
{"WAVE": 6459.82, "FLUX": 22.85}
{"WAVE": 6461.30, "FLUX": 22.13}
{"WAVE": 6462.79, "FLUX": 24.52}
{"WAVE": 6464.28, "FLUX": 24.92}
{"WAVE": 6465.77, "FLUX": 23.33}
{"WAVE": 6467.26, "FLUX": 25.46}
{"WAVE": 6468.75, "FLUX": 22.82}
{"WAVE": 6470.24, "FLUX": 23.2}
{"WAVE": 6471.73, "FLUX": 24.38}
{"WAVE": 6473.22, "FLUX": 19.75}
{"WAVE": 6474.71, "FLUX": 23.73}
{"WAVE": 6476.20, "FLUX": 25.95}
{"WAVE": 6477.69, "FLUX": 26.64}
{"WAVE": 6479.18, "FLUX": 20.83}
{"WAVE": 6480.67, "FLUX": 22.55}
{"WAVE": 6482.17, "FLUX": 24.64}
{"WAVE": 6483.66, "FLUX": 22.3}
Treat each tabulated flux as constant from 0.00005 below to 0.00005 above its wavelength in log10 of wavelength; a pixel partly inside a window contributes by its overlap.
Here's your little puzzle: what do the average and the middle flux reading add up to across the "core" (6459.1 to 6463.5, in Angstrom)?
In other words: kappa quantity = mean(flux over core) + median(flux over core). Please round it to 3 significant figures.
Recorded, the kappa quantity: 46.0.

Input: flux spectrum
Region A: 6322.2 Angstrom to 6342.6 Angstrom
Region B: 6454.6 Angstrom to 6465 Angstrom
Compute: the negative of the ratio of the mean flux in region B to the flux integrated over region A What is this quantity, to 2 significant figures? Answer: -0.048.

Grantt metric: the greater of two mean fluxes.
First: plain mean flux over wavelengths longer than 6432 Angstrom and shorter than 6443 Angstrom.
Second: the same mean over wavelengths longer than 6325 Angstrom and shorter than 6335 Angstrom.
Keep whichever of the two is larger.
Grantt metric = 23.8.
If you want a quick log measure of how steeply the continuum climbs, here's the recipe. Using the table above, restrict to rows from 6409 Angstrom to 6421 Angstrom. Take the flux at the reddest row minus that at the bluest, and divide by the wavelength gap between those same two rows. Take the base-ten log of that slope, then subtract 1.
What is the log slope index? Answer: -1.7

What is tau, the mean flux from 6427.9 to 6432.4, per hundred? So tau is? 0.228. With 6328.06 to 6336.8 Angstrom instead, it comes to 0.234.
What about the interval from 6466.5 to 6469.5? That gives 0.241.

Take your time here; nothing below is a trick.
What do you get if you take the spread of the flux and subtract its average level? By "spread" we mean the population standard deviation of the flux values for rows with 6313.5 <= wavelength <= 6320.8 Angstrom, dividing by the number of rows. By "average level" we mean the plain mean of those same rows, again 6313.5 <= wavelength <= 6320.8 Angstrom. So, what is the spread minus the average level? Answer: -23.7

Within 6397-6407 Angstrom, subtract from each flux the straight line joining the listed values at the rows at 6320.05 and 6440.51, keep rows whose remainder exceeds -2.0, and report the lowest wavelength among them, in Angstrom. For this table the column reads 6397.65 Angstrom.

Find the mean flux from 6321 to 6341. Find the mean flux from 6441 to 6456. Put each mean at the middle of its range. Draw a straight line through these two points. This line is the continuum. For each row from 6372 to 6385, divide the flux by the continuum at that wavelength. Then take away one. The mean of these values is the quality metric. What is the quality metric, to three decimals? -0.023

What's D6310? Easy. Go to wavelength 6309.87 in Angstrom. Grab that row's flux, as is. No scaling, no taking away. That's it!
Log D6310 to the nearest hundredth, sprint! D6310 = 23.41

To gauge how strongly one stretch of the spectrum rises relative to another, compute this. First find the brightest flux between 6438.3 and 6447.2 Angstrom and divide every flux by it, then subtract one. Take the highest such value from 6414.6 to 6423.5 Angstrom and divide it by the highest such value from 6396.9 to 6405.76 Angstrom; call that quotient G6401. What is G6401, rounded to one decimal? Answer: 2.8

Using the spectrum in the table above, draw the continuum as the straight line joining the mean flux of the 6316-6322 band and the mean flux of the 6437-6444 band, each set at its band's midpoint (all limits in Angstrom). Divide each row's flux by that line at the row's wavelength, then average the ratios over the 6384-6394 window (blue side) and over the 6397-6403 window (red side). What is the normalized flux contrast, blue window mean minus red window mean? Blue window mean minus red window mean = -0.05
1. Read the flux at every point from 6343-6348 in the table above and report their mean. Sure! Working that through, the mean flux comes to 23.4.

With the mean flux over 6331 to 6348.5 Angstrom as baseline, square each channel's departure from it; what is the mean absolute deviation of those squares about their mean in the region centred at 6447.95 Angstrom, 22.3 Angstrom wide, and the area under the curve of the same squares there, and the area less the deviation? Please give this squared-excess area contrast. 27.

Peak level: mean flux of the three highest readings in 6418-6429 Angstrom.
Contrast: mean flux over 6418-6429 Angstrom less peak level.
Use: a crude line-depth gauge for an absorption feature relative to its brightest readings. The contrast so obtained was -1.7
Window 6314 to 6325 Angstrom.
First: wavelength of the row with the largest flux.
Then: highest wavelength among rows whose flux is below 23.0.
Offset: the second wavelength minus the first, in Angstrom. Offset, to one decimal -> 8.7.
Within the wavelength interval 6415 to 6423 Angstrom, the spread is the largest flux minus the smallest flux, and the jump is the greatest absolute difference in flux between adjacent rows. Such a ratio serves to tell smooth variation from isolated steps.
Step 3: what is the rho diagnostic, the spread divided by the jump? 1.00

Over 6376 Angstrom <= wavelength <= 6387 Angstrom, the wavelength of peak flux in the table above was 6385.87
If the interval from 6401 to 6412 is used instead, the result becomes 6403.54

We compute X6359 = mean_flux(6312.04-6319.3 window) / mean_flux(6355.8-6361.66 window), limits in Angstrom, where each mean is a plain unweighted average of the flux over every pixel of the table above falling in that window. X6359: 1.08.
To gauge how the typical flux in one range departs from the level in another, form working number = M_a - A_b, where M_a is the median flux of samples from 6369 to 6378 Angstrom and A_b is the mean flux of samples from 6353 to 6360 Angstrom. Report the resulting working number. -0.8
